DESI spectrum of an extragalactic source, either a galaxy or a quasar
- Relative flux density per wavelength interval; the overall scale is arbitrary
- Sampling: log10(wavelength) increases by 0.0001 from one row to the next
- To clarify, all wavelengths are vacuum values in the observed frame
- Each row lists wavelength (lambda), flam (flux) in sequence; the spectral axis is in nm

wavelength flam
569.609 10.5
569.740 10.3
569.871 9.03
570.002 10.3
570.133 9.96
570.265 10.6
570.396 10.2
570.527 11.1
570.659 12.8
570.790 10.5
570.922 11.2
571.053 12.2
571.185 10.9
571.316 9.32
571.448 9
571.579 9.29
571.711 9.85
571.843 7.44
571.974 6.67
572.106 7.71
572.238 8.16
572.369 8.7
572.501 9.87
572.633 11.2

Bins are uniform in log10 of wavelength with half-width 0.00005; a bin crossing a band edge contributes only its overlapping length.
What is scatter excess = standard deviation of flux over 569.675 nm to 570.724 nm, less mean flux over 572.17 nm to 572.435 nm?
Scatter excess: -7.4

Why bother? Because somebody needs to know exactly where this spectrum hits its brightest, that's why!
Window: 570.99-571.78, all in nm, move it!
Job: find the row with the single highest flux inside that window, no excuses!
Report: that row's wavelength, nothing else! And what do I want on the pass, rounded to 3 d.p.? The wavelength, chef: 571.053 nm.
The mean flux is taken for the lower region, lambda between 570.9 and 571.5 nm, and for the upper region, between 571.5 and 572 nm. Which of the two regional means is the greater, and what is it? 10.5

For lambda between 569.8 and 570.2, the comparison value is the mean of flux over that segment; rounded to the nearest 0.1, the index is 9.8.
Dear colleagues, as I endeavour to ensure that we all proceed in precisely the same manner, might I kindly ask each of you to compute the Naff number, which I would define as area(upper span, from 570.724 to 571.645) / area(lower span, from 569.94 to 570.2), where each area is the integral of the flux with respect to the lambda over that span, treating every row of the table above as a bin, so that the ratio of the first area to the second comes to 3.6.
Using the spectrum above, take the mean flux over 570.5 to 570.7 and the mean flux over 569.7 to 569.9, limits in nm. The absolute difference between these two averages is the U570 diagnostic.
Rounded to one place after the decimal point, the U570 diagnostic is 2.3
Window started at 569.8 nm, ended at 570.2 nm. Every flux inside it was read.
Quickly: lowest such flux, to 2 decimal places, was 9.03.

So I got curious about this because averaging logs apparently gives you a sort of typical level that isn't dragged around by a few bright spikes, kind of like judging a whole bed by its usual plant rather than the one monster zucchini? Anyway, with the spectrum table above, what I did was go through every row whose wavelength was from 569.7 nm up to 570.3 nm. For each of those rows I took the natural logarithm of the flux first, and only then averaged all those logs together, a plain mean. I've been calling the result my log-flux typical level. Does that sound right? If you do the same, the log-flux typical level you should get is 2.30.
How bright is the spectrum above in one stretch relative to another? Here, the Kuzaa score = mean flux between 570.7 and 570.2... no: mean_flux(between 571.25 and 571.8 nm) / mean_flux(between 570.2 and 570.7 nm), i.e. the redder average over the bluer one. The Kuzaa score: 0.84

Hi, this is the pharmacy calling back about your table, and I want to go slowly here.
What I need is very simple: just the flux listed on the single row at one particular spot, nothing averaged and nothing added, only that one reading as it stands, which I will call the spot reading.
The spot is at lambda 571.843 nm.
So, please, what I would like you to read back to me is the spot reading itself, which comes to 7.44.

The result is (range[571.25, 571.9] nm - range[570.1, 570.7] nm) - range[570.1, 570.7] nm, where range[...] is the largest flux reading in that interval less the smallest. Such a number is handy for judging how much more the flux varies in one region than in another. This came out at -3.3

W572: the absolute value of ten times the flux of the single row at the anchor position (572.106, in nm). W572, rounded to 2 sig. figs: 77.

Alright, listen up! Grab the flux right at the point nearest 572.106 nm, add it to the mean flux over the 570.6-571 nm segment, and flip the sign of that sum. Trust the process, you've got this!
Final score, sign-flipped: -19.2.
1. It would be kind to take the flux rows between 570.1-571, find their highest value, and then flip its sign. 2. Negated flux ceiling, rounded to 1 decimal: -12.8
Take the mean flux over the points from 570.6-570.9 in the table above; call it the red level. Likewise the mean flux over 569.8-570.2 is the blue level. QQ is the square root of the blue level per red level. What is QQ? 0.92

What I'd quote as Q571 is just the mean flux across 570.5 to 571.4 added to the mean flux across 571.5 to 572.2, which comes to 19.3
